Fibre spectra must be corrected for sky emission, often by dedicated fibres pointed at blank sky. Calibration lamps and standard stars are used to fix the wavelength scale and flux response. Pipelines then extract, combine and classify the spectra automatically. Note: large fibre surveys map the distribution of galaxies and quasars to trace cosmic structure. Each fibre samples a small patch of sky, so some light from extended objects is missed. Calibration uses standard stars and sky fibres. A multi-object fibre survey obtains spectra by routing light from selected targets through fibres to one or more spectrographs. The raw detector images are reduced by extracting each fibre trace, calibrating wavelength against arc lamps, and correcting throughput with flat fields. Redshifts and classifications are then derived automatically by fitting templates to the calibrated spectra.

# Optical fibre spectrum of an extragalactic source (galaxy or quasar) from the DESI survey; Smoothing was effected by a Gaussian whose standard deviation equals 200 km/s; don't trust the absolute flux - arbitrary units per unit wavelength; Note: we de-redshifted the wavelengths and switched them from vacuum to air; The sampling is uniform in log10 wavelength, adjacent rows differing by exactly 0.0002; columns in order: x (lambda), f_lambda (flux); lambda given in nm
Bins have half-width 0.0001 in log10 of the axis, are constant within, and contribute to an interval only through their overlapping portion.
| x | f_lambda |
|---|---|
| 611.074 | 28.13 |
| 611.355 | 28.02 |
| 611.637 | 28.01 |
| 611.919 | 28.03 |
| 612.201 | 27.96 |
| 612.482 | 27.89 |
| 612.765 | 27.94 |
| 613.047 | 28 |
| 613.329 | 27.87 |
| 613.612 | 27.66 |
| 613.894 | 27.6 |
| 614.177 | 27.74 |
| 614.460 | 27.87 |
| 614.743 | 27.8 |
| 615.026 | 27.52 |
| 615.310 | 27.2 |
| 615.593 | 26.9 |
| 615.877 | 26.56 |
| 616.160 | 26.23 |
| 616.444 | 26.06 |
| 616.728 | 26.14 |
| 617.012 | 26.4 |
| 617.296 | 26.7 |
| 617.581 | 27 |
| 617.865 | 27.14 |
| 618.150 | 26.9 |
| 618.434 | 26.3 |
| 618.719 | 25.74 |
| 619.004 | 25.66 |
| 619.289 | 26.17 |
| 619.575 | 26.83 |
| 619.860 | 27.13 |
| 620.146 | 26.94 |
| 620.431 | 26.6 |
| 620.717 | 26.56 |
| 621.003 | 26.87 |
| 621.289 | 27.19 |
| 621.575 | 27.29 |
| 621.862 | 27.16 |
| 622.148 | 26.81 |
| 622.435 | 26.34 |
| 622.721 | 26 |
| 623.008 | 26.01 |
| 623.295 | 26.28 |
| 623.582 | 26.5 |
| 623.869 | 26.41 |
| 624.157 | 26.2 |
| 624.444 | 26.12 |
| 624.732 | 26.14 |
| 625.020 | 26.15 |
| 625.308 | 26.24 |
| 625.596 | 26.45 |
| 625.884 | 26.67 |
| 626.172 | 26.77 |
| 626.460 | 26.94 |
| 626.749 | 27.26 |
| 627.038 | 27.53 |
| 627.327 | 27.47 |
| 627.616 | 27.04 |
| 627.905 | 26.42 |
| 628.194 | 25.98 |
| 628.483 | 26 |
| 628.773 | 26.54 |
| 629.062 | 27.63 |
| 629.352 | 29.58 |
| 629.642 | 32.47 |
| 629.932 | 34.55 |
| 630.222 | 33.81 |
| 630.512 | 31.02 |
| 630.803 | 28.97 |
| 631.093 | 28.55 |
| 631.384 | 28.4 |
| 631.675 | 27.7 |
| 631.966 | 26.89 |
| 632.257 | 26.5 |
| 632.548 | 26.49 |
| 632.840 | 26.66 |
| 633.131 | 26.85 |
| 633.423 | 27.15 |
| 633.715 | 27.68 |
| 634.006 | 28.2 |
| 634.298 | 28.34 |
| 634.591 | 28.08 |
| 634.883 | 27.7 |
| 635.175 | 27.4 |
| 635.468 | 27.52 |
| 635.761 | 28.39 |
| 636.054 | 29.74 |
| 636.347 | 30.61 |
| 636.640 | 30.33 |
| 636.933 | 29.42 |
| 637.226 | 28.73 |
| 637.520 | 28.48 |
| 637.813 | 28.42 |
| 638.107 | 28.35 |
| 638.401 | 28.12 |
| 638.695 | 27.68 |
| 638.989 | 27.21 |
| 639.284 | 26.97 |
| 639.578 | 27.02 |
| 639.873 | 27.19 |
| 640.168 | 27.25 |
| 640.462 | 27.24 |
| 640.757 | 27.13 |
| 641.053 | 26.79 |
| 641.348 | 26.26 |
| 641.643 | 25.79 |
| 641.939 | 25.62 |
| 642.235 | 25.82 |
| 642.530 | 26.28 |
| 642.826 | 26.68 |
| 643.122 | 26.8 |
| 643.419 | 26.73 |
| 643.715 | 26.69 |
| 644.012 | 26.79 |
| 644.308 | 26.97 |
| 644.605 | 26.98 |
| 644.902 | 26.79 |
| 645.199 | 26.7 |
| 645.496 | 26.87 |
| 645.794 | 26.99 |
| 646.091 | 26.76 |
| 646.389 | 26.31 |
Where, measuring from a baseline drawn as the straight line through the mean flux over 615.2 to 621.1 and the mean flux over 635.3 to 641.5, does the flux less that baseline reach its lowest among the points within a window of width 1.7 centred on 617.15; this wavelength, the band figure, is 616.444 nm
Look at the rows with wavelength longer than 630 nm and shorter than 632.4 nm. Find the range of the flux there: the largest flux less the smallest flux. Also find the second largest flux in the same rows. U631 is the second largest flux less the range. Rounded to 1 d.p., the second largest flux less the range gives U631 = 23.7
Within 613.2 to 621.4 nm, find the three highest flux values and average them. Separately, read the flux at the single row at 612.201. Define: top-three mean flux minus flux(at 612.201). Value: 0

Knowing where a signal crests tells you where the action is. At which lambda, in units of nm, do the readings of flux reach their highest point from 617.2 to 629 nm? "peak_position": 627.038 nm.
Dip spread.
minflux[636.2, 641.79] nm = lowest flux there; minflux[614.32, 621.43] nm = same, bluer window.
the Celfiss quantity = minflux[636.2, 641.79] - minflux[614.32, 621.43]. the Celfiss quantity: 0.1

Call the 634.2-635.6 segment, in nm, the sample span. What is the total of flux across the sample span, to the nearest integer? 139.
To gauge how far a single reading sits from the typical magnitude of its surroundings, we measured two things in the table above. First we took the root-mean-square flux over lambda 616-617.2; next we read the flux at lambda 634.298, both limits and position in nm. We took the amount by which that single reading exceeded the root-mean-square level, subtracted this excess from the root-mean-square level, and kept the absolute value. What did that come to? 24.1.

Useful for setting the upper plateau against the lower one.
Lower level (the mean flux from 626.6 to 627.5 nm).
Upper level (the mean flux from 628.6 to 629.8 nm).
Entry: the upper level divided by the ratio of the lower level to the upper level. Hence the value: 30.8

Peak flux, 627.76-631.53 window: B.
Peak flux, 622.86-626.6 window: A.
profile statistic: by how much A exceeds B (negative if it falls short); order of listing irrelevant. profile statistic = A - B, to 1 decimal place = -7.6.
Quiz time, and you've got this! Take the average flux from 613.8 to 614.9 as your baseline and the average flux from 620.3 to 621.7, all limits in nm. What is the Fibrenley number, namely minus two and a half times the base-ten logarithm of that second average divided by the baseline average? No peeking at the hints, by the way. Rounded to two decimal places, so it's 0.03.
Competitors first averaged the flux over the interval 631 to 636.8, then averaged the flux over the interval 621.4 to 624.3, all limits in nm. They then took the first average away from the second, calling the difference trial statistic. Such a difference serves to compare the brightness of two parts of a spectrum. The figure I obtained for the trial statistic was -1.5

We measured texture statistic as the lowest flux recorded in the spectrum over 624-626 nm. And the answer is 26.12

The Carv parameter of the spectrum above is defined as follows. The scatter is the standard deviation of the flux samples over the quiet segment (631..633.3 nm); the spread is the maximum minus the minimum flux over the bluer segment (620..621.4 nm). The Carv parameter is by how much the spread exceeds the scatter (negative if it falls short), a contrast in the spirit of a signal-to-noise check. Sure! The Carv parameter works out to -0.2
